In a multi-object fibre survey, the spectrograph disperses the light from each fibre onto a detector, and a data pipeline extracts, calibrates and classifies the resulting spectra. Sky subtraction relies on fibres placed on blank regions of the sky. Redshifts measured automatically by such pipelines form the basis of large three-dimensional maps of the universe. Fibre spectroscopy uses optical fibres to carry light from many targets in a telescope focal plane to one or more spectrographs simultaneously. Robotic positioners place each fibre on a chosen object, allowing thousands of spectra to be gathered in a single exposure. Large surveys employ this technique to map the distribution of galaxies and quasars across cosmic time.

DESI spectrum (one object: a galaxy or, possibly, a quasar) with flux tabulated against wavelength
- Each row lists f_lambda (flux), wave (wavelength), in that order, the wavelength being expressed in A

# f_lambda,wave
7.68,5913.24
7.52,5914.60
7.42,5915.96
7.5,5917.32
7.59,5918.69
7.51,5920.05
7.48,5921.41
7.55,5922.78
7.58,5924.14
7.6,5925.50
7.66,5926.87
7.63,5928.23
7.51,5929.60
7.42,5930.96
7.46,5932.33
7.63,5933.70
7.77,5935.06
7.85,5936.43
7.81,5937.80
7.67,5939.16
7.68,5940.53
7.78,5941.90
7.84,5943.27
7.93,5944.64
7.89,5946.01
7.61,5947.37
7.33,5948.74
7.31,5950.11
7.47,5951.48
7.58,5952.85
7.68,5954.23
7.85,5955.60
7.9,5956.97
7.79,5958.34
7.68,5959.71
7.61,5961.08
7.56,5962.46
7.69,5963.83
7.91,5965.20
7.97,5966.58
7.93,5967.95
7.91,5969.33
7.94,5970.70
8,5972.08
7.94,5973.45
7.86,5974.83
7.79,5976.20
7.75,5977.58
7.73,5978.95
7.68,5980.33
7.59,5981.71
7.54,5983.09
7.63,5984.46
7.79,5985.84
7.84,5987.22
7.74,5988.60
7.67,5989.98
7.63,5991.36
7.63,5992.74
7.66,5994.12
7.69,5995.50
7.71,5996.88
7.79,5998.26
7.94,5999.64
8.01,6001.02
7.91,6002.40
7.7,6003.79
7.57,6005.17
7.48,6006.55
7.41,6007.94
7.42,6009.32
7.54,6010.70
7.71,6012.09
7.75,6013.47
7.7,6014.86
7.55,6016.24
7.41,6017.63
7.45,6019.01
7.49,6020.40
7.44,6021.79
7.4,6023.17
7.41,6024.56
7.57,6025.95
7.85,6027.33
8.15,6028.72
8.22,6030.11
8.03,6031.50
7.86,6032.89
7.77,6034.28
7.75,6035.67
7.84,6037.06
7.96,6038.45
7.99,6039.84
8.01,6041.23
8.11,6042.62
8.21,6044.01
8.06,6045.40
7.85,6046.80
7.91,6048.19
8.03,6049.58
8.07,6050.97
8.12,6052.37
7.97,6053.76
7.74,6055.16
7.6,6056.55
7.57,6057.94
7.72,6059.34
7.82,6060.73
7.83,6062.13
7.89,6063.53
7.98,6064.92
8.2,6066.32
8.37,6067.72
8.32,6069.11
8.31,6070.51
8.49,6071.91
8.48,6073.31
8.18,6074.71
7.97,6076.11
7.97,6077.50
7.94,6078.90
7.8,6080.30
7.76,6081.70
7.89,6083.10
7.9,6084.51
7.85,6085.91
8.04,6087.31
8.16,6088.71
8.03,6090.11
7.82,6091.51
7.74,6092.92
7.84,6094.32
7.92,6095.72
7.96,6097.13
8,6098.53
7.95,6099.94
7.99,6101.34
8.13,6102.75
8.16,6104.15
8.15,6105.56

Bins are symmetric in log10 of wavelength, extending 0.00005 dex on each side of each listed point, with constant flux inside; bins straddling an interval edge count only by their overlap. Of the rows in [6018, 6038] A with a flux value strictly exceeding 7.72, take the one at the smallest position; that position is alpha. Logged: 6027.33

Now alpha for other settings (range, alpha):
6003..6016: 6013.47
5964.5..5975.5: 5965.20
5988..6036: 5988.60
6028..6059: 6028.72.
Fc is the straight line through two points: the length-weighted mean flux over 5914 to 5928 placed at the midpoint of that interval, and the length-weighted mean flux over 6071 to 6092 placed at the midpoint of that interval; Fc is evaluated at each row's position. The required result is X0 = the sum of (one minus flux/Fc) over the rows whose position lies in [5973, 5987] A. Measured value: -0.01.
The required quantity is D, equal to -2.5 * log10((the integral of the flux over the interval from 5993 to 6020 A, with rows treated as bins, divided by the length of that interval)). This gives -2.21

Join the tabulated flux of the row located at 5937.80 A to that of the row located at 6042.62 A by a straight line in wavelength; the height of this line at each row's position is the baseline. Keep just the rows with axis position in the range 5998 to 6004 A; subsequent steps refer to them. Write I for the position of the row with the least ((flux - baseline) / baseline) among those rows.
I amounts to 6003.79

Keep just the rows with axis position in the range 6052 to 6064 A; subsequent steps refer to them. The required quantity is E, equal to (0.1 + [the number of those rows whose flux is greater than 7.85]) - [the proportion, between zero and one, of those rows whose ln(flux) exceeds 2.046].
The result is 2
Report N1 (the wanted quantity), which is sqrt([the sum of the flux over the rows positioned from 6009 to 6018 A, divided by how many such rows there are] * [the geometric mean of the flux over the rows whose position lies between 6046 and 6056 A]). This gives 7.77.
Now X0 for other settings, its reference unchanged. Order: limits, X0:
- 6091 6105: 0.15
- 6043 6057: -0.03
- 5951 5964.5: -0.03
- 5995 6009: 0.08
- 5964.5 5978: -0.26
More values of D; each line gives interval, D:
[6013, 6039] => -2.22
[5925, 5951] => -2.21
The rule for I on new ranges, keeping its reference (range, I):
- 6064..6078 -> 6077.50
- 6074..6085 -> 6081.70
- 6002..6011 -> 6007.94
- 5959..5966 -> 5962.46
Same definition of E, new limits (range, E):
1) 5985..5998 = 0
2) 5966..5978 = 6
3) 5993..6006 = 3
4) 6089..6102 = 5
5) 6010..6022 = 0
